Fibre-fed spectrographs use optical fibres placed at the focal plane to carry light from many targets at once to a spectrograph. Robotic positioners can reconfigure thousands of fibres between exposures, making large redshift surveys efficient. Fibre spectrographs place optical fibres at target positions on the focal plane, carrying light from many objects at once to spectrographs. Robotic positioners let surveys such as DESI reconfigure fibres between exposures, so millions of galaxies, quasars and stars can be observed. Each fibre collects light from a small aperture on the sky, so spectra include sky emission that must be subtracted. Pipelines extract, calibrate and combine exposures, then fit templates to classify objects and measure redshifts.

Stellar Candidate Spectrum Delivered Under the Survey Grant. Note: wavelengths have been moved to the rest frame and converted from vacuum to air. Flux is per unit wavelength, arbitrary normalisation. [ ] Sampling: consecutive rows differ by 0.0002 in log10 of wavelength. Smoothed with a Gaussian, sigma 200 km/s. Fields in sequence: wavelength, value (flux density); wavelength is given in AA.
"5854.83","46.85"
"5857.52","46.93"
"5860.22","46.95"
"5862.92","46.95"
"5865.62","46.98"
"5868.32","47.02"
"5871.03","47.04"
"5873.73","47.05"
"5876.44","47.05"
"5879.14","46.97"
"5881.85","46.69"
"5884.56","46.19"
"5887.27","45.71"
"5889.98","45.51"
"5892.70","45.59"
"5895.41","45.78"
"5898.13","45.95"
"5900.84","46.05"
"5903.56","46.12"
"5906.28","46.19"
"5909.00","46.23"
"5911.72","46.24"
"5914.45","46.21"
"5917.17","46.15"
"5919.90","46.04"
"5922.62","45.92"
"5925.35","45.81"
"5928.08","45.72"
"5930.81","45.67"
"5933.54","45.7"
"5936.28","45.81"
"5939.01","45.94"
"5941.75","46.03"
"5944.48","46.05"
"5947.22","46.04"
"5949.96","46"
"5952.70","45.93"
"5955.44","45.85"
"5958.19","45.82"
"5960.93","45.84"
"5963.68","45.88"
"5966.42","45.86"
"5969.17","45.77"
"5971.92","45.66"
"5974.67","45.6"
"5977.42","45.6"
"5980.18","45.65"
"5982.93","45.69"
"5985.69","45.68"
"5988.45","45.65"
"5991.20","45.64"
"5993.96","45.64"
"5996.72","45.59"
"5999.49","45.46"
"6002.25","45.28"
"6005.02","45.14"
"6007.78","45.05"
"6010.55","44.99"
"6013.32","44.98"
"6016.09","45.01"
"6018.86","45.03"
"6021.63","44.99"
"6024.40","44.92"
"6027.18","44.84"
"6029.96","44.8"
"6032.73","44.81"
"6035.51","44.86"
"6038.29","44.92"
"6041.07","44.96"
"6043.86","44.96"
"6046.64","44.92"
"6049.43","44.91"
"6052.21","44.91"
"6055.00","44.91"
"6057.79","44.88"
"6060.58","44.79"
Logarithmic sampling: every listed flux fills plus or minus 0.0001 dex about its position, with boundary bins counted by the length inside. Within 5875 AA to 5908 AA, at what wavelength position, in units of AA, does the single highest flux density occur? 5876.44 AA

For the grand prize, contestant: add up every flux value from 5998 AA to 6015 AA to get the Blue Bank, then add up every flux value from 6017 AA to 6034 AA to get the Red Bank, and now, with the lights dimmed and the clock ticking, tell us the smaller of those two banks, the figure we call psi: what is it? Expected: 269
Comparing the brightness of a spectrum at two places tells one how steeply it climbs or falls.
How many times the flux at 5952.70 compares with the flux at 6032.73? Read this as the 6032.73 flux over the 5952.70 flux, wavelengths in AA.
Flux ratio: 0.976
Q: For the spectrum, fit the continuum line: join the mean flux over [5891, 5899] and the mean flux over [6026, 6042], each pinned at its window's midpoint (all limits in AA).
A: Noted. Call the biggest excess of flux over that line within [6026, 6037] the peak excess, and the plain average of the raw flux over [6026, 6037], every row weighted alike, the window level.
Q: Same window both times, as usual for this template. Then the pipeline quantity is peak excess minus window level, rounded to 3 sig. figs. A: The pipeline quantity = -44.8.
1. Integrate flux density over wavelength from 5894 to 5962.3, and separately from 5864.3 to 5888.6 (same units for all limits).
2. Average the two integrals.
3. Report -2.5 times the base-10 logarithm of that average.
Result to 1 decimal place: -8.3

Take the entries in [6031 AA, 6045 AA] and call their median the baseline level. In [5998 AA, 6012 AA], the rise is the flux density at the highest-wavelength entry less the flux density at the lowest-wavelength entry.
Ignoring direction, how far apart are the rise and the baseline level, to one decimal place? 45.4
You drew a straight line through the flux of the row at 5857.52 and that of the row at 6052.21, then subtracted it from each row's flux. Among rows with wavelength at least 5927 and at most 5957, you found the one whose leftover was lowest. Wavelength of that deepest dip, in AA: 5930.81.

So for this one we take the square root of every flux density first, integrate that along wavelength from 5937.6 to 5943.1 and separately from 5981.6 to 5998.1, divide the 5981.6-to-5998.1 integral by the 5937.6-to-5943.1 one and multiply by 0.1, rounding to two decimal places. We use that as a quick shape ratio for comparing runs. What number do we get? 0.30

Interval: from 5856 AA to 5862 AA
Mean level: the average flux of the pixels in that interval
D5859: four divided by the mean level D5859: 0.0852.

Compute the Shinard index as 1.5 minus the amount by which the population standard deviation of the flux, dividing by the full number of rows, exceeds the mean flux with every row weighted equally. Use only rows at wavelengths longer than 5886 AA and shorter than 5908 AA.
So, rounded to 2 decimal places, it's 47.13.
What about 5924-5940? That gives 47.18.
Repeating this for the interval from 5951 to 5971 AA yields 47.30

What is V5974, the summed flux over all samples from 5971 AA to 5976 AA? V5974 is 91.3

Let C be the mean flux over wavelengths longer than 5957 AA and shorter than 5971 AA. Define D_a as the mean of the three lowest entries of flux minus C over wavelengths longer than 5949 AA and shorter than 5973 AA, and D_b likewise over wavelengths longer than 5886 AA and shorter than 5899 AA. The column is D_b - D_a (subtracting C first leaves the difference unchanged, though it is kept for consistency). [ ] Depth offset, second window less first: -0.15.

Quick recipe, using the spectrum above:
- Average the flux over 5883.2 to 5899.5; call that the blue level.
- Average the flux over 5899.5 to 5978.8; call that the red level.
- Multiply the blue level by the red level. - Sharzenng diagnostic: 2103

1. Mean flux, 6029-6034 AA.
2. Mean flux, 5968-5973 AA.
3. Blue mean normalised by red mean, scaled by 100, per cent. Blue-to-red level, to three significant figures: 102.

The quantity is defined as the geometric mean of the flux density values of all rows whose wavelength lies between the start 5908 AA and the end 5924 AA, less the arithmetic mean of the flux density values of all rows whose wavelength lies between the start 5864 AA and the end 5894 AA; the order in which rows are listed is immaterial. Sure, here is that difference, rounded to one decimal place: -0.4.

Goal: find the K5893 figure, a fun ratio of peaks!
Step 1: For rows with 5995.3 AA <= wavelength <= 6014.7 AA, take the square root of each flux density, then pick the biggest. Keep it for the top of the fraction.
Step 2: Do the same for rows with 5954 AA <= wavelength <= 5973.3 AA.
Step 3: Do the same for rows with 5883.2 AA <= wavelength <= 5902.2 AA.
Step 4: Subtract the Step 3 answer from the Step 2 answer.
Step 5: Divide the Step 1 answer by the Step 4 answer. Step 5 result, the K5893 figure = -296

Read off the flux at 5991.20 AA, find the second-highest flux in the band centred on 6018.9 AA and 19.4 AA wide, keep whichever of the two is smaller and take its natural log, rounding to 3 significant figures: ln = 3.81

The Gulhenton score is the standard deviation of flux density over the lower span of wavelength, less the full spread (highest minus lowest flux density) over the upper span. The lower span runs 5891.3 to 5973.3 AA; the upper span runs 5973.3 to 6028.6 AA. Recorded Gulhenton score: -0.67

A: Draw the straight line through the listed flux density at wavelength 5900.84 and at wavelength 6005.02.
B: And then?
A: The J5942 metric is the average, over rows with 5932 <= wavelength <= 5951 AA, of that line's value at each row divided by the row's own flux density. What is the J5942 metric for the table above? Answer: 0.995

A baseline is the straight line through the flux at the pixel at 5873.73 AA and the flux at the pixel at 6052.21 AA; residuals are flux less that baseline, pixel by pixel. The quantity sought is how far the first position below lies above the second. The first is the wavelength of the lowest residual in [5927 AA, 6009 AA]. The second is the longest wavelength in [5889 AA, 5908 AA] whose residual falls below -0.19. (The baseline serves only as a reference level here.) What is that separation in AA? 24.5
